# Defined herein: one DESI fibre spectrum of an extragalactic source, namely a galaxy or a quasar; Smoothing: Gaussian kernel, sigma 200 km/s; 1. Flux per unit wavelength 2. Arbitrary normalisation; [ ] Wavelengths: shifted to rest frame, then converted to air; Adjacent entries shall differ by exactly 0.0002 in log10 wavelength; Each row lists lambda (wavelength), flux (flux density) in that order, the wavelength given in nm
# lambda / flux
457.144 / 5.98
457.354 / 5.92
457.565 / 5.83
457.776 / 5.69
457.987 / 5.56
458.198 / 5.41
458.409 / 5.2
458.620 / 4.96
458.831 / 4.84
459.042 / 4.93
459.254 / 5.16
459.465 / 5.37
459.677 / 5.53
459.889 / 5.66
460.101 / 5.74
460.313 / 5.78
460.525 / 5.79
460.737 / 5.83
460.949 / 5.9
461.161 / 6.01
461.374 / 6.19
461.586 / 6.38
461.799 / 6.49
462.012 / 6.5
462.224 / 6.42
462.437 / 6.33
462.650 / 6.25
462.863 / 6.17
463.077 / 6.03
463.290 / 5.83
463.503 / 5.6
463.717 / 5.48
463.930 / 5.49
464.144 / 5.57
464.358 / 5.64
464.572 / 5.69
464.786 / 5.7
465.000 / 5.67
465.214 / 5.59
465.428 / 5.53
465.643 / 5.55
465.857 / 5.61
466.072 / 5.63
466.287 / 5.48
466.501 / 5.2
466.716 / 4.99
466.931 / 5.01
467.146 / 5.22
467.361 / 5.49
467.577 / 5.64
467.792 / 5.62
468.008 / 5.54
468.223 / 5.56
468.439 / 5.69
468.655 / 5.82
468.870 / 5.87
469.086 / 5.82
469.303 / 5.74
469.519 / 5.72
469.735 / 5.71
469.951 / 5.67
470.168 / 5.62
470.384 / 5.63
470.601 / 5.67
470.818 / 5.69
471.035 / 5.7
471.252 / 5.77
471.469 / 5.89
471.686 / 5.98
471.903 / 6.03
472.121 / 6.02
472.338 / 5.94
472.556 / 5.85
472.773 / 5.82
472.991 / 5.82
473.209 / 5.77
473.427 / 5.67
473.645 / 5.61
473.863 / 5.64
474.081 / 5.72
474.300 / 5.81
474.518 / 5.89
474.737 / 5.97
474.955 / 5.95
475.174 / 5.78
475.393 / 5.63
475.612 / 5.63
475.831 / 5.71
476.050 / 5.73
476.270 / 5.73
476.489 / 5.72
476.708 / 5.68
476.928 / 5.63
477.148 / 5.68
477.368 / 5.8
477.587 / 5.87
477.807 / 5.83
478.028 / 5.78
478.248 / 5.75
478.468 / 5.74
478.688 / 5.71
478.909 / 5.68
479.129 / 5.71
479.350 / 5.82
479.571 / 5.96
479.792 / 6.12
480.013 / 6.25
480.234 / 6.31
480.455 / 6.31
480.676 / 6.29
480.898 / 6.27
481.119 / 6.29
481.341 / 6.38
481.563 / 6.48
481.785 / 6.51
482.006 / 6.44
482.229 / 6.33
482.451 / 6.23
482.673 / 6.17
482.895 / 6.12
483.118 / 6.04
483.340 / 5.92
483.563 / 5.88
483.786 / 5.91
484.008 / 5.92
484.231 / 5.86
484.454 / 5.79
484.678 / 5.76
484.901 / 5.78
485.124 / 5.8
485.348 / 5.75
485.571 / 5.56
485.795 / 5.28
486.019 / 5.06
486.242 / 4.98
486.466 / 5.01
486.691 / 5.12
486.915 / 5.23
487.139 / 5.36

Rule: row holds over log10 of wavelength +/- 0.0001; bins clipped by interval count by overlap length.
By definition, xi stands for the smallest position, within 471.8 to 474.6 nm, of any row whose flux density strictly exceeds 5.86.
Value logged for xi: 471.903 nm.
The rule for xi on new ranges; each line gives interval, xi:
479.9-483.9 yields 480.013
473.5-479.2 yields 474.518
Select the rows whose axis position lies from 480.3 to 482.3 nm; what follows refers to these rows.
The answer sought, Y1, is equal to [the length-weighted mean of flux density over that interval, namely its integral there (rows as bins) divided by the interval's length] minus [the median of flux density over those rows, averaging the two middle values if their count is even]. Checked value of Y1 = 0.03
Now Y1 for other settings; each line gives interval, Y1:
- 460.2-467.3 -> 0.08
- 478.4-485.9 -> 0.07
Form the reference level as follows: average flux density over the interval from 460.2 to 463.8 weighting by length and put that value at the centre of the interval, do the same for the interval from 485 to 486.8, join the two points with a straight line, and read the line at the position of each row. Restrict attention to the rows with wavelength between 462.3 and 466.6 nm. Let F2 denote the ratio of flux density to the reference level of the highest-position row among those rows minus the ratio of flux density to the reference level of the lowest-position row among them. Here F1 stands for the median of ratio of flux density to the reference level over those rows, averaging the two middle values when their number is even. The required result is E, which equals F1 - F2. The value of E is 1.11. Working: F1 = 0.94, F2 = -0.17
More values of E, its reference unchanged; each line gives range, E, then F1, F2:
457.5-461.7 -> 0.81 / 0.92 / 0.11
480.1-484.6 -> 1.21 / 1.15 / -0.07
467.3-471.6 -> 0.89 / 0.98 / 0.09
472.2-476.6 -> 1.03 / 1.02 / -0.02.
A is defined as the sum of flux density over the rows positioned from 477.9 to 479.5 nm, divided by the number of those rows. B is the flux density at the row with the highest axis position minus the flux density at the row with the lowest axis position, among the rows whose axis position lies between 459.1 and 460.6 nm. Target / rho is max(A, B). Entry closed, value 5.74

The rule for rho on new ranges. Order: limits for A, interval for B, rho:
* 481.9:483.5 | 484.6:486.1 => 6.18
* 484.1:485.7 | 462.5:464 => 5.76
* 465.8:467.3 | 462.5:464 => 5.31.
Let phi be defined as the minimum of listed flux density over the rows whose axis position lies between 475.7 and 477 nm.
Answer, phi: 5.63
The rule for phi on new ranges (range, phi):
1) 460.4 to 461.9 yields 5.79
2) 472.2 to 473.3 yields 5.77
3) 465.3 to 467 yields 4.99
